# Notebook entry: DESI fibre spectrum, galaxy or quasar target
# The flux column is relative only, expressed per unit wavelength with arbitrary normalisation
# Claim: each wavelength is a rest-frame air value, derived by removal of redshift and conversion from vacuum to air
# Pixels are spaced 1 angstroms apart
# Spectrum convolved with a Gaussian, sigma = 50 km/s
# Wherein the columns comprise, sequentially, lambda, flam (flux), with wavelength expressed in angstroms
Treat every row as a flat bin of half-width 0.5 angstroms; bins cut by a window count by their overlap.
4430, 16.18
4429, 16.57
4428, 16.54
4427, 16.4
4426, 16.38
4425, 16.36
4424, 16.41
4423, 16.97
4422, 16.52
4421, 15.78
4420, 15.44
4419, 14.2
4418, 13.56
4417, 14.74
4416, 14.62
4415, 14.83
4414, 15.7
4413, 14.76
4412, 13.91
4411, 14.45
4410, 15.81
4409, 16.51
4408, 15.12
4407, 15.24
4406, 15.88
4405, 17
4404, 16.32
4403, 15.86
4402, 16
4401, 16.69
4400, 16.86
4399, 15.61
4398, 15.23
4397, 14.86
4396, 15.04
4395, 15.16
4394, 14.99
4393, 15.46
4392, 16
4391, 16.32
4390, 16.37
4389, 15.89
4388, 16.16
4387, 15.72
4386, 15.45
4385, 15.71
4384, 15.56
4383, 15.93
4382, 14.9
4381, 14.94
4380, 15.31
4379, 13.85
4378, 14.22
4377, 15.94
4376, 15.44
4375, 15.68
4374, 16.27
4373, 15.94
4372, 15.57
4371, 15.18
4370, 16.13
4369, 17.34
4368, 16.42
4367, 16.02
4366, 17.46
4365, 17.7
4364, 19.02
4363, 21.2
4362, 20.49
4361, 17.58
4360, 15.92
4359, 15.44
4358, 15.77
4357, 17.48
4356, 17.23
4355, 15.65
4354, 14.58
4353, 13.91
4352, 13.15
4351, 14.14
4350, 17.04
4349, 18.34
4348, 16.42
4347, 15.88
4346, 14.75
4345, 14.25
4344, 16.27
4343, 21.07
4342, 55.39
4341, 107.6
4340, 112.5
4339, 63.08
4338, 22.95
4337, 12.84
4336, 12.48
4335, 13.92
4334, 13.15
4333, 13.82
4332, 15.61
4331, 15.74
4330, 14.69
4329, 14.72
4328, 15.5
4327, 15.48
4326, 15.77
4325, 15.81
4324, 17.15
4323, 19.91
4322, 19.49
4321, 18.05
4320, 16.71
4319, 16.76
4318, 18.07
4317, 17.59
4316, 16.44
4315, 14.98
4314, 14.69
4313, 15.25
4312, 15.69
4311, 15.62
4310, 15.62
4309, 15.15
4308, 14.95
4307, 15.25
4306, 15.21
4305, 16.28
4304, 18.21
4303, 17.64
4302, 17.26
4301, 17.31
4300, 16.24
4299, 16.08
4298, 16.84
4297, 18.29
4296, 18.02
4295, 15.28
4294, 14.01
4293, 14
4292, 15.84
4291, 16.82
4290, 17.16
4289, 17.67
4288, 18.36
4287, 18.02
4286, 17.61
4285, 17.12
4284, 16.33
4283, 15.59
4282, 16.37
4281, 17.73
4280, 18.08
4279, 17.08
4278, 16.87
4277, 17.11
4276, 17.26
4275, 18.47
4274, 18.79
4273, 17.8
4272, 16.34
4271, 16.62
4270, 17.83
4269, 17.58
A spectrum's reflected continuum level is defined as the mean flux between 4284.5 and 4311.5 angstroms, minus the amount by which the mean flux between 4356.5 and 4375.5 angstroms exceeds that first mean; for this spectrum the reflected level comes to 16.0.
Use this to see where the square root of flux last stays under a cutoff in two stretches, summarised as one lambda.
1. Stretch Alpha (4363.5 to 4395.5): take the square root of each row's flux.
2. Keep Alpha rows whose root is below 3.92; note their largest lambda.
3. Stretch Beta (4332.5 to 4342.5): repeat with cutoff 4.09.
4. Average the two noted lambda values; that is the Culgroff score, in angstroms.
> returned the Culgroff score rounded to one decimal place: 4366.0 angstroms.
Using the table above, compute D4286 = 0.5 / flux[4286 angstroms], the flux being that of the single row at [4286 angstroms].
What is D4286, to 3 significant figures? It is 0.0284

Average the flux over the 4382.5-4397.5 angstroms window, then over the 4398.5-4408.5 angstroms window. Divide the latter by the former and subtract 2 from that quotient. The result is -0.97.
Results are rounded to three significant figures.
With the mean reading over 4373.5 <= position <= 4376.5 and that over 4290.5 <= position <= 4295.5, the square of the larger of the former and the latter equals 250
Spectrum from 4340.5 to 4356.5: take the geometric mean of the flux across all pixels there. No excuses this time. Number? 19.3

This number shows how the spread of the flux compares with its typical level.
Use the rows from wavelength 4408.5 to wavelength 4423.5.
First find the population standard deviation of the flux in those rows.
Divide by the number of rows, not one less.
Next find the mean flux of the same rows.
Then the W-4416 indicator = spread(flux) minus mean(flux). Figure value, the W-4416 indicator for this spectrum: -14.2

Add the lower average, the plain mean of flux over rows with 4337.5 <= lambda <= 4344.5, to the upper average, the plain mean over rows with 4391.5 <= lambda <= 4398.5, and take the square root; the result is 8.50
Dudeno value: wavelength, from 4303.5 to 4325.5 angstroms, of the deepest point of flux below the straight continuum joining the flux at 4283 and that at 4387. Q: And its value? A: 4314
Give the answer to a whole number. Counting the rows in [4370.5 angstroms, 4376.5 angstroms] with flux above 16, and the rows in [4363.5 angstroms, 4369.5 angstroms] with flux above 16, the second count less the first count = 5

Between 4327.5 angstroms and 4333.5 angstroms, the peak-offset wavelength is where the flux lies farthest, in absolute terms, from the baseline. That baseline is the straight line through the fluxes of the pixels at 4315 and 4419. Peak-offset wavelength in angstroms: 4333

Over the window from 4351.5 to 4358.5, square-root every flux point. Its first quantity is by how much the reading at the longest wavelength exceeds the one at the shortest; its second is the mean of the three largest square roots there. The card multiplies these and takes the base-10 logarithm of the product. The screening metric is 0.15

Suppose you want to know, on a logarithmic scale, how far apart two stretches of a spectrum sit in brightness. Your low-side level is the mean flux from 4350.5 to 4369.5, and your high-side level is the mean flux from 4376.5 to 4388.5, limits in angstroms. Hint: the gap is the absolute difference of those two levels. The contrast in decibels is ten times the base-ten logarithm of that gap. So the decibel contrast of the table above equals 1.3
